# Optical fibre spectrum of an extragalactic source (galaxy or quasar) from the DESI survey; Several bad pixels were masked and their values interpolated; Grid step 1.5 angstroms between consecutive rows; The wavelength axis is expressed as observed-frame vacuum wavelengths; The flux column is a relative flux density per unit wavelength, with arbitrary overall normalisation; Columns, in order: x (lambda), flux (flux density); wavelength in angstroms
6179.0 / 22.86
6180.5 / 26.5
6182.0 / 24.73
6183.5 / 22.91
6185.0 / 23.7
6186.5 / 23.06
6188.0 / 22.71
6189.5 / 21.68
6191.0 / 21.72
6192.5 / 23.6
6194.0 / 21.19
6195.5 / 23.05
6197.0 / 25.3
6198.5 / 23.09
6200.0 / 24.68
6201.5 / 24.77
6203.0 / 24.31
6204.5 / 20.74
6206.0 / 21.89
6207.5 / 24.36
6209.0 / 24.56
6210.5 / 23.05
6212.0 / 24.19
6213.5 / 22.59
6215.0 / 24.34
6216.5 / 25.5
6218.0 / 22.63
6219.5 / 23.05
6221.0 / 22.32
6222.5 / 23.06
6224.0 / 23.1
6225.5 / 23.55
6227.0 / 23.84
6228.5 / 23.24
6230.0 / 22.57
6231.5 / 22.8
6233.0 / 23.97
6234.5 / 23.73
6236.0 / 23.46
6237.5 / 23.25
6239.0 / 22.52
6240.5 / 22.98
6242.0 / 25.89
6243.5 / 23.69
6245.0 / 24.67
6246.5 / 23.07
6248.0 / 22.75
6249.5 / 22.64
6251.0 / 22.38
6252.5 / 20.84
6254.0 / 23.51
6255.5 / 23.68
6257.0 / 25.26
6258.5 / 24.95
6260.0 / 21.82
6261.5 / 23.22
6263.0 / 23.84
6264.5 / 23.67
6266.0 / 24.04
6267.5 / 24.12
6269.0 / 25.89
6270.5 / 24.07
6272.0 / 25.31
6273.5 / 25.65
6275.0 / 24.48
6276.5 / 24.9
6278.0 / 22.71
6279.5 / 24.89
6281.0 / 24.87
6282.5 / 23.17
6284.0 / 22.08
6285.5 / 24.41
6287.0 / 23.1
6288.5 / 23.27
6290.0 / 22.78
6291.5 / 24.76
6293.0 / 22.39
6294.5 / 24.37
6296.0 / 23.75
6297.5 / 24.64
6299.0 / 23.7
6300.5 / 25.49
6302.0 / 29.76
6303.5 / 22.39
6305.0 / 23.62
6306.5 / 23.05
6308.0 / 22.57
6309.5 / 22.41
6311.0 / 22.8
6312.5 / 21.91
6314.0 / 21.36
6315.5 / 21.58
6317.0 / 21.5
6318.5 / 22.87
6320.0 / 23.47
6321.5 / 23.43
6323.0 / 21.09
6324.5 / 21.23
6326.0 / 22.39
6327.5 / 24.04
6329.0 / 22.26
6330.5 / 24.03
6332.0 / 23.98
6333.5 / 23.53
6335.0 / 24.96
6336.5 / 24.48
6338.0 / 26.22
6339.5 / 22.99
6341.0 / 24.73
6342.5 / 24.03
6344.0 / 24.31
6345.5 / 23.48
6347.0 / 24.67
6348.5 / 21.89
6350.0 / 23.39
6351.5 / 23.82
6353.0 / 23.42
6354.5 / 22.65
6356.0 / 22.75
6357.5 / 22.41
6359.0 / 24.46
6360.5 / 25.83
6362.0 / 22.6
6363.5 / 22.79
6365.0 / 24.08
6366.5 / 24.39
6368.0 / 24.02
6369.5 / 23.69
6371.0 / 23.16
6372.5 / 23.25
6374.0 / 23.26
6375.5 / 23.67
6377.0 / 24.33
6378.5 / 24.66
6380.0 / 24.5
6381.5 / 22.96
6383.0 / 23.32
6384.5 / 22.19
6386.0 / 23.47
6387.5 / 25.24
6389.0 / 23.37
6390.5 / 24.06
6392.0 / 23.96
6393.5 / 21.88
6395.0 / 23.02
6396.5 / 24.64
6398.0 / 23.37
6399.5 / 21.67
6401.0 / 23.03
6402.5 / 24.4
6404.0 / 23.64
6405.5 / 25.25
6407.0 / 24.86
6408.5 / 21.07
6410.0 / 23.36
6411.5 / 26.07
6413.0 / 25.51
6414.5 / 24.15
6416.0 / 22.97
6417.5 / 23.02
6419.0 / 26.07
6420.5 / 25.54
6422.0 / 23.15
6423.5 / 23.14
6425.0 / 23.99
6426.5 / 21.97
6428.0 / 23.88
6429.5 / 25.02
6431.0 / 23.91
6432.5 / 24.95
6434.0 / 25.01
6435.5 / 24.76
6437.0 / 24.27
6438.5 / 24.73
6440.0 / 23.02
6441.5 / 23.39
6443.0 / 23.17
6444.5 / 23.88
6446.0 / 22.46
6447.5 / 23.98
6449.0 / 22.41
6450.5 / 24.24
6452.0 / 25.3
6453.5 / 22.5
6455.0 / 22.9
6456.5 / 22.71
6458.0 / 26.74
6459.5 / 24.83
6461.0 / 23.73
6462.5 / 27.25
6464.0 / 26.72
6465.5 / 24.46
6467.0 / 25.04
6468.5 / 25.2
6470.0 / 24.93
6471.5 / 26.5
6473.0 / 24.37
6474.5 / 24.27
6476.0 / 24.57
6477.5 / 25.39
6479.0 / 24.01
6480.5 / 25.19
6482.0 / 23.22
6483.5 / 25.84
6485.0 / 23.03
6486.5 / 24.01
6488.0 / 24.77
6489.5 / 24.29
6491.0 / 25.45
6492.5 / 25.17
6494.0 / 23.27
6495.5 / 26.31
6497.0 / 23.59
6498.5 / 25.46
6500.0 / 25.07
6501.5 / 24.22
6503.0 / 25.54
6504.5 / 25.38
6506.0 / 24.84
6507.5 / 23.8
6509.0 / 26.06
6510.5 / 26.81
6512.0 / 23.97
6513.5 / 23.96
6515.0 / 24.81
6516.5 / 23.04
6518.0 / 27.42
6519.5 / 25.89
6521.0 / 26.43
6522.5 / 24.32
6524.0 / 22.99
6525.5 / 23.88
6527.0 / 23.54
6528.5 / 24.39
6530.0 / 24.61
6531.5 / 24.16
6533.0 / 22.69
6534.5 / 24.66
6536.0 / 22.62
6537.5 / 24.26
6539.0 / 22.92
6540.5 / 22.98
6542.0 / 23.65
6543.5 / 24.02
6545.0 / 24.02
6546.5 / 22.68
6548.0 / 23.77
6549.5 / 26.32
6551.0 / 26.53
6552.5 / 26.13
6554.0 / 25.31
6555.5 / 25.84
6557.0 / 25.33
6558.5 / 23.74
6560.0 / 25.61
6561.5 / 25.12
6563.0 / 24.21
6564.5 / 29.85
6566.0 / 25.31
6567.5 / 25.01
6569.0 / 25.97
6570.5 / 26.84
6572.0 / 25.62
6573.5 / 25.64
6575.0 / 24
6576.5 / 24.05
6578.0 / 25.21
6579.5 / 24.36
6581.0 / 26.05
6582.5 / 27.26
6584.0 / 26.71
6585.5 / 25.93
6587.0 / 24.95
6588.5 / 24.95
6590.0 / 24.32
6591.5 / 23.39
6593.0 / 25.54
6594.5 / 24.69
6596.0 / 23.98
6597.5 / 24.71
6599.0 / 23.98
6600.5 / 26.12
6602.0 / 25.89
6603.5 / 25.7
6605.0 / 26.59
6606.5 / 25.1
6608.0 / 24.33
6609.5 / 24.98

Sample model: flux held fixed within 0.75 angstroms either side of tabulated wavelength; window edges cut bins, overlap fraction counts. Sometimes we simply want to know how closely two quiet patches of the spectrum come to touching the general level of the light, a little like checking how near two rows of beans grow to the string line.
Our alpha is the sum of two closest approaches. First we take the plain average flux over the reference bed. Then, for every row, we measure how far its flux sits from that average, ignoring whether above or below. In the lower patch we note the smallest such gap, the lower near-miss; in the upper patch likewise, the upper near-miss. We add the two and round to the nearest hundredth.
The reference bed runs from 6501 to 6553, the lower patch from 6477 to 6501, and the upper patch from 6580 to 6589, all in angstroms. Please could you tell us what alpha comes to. 0.66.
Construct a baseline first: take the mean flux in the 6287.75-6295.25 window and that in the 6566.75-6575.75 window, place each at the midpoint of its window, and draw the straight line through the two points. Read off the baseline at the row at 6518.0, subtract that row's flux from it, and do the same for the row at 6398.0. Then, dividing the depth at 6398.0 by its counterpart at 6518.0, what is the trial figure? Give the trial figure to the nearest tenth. -0.4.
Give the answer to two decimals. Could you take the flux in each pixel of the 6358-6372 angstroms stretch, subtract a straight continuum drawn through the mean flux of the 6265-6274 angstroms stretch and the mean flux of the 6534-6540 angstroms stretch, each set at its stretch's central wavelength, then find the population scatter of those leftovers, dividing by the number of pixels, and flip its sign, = -0.93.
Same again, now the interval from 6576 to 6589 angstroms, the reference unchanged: -1.01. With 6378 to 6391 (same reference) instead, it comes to -0.89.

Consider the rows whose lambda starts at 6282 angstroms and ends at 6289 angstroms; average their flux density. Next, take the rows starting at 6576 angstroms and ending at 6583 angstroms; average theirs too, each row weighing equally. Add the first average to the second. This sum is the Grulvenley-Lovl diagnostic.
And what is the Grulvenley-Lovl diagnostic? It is 48.6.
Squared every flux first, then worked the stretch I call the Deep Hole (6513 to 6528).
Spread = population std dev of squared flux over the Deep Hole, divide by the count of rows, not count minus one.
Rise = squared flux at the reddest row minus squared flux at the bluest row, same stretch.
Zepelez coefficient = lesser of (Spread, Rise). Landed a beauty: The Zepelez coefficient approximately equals -20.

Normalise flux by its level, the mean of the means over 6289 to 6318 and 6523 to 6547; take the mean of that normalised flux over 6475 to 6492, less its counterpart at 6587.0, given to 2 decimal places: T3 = -0.02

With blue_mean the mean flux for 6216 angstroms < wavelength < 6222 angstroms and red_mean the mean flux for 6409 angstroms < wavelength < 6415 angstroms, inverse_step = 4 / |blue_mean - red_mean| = 3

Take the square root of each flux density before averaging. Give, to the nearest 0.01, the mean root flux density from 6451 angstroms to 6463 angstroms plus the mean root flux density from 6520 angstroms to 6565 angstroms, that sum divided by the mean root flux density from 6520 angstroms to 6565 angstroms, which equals 2.00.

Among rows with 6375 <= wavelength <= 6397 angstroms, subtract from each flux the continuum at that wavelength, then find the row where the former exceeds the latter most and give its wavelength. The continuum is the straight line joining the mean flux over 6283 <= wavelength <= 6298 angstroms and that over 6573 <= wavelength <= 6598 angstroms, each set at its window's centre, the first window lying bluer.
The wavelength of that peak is 6387.5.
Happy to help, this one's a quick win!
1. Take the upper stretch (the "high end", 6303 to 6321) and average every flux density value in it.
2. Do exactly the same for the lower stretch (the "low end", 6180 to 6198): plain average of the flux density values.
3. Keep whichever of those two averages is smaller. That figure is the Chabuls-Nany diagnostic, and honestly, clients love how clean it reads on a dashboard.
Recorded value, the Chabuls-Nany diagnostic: 22.5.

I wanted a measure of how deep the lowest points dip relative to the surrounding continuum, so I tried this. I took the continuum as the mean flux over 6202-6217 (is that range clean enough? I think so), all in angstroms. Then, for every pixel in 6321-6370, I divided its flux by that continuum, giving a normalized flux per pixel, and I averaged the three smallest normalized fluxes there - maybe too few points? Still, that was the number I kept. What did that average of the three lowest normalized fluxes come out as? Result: 0.91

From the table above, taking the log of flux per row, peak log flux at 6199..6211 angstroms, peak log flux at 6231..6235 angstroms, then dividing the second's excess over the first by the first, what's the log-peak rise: -0.010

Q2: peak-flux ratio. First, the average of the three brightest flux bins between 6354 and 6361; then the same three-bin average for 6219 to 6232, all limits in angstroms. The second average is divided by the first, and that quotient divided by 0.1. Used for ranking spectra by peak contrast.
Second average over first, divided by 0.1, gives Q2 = 9.7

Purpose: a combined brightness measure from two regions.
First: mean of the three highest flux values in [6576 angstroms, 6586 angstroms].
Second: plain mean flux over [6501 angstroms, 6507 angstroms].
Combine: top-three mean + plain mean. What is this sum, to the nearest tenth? 51.7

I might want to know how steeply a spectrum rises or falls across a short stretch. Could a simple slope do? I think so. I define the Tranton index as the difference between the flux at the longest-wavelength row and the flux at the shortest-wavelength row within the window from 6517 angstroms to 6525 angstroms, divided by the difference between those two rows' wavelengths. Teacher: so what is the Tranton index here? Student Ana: -0.74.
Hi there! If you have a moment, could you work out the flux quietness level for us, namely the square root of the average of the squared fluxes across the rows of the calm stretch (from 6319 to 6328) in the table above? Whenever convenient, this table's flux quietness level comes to 22.6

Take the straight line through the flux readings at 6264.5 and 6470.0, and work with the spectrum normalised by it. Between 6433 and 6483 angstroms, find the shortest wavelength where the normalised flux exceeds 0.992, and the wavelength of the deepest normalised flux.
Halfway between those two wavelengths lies 6441.5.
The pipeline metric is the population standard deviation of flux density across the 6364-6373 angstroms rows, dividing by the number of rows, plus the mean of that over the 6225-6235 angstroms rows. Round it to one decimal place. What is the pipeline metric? 23.8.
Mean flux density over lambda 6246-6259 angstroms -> 23.2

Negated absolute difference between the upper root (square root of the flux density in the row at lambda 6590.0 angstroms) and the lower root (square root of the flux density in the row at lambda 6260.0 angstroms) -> -0.26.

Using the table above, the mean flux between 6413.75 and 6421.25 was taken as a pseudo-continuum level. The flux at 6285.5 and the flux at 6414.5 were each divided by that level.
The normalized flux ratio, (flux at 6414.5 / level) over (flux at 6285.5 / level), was 0.99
